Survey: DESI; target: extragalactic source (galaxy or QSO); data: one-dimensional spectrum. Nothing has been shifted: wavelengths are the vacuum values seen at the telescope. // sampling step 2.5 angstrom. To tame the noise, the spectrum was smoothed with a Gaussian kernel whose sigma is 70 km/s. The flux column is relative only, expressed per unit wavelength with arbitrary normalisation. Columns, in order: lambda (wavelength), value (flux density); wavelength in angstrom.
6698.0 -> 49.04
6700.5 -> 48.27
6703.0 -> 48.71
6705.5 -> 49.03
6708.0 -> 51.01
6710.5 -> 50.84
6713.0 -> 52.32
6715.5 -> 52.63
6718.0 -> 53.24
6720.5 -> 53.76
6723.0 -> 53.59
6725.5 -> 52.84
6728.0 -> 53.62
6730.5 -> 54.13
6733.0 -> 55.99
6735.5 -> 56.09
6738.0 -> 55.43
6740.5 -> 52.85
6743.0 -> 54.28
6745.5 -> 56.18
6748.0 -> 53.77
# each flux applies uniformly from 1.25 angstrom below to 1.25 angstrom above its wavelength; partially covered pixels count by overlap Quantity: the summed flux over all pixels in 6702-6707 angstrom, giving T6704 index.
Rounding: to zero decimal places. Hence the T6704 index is 98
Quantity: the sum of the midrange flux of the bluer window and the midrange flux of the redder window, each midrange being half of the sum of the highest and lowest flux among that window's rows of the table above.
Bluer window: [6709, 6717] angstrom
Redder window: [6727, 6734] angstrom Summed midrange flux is 107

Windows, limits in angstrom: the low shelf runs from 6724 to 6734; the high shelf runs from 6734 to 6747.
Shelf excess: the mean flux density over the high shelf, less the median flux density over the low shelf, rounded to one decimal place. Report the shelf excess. 1.1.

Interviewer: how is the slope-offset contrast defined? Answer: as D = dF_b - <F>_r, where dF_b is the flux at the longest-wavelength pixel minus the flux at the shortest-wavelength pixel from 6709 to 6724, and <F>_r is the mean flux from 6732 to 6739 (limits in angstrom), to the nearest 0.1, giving -53.1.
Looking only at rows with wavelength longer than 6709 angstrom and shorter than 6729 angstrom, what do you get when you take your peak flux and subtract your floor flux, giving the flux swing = 2.92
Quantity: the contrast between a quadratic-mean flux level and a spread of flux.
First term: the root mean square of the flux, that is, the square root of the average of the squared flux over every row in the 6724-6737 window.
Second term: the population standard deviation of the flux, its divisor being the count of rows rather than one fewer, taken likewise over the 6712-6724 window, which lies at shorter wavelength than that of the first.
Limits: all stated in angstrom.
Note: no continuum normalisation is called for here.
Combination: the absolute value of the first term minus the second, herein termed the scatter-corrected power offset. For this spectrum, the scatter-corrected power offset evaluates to 54.0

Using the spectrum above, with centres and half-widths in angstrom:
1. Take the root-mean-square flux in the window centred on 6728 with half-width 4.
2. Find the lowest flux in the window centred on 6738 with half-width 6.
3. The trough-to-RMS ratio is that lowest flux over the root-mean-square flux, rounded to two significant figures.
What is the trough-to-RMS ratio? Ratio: 0.99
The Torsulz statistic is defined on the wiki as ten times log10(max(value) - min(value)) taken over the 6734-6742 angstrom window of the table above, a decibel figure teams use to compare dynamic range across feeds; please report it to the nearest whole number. 5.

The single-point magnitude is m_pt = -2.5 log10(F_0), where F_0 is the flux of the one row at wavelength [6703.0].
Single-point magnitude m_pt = -4.22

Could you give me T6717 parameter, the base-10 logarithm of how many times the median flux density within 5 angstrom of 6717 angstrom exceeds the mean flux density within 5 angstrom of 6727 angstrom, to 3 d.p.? -0.005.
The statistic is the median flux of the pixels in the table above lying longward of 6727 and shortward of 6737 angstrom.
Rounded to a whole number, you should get 55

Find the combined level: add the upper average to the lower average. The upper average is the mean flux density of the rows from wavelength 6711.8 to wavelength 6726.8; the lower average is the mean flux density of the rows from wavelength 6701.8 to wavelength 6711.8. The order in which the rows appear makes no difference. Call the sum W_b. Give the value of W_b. 103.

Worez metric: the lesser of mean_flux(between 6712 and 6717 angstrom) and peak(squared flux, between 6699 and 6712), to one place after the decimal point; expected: 52.5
